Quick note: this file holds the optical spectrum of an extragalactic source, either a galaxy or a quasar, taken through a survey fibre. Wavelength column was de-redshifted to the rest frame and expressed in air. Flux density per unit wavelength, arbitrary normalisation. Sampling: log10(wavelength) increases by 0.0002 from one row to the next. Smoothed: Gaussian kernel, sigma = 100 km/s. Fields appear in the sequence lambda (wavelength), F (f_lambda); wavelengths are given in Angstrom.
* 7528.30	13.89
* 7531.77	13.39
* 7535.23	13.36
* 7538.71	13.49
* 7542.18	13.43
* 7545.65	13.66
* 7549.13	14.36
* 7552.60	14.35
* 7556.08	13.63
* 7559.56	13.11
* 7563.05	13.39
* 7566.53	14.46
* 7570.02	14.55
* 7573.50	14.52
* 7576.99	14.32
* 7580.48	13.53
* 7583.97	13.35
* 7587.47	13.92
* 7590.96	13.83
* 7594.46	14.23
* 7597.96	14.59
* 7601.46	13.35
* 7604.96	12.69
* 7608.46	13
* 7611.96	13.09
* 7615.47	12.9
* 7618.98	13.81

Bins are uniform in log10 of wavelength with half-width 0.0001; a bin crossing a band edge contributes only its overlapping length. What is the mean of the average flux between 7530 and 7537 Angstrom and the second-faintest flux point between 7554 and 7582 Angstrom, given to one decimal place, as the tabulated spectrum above 13.4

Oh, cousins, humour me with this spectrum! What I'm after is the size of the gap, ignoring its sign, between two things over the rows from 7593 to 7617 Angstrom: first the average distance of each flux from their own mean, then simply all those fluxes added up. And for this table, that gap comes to 93.3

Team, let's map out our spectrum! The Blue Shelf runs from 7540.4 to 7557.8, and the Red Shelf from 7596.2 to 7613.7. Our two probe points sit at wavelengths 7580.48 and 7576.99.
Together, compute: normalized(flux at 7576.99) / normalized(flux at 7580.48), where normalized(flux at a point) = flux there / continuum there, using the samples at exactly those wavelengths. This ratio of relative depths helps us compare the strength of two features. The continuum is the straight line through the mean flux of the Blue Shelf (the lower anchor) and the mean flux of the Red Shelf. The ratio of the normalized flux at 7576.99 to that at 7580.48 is 1.06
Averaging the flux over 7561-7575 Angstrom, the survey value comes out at 14.2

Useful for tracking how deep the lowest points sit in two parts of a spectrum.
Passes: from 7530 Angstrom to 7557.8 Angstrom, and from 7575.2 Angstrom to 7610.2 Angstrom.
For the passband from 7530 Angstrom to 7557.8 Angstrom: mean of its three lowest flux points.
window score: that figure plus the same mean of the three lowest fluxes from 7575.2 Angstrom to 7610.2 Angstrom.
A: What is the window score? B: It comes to 26.4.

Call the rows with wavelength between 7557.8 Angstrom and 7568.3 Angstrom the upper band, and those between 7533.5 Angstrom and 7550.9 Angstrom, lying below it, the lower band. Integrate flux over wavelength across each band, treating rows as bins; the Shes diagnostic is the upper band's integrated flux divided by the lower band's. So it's 0.60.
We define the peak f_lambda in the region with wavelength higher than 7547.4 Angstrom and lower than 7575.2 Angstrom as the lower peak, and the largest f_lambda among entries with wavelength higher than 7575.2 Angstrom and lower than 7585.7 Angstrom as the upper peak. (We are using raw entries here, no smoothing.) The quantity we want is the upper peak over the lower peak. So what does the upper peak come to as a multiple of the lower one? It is 0.98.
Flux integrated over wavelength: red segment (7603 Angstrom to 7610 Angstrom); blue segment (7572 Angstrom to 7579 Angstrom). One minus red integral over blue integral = 0.11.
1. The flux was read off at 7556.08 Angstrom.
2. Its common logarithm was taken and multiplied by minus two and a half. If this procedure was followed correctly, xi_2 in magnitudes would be -2.836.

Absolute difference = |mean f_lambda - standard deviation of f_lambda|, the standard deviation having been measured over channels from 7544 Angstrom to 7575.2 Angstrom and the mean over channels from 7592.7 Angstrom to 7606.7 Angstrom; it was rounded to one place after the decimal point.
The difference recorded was 13.2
